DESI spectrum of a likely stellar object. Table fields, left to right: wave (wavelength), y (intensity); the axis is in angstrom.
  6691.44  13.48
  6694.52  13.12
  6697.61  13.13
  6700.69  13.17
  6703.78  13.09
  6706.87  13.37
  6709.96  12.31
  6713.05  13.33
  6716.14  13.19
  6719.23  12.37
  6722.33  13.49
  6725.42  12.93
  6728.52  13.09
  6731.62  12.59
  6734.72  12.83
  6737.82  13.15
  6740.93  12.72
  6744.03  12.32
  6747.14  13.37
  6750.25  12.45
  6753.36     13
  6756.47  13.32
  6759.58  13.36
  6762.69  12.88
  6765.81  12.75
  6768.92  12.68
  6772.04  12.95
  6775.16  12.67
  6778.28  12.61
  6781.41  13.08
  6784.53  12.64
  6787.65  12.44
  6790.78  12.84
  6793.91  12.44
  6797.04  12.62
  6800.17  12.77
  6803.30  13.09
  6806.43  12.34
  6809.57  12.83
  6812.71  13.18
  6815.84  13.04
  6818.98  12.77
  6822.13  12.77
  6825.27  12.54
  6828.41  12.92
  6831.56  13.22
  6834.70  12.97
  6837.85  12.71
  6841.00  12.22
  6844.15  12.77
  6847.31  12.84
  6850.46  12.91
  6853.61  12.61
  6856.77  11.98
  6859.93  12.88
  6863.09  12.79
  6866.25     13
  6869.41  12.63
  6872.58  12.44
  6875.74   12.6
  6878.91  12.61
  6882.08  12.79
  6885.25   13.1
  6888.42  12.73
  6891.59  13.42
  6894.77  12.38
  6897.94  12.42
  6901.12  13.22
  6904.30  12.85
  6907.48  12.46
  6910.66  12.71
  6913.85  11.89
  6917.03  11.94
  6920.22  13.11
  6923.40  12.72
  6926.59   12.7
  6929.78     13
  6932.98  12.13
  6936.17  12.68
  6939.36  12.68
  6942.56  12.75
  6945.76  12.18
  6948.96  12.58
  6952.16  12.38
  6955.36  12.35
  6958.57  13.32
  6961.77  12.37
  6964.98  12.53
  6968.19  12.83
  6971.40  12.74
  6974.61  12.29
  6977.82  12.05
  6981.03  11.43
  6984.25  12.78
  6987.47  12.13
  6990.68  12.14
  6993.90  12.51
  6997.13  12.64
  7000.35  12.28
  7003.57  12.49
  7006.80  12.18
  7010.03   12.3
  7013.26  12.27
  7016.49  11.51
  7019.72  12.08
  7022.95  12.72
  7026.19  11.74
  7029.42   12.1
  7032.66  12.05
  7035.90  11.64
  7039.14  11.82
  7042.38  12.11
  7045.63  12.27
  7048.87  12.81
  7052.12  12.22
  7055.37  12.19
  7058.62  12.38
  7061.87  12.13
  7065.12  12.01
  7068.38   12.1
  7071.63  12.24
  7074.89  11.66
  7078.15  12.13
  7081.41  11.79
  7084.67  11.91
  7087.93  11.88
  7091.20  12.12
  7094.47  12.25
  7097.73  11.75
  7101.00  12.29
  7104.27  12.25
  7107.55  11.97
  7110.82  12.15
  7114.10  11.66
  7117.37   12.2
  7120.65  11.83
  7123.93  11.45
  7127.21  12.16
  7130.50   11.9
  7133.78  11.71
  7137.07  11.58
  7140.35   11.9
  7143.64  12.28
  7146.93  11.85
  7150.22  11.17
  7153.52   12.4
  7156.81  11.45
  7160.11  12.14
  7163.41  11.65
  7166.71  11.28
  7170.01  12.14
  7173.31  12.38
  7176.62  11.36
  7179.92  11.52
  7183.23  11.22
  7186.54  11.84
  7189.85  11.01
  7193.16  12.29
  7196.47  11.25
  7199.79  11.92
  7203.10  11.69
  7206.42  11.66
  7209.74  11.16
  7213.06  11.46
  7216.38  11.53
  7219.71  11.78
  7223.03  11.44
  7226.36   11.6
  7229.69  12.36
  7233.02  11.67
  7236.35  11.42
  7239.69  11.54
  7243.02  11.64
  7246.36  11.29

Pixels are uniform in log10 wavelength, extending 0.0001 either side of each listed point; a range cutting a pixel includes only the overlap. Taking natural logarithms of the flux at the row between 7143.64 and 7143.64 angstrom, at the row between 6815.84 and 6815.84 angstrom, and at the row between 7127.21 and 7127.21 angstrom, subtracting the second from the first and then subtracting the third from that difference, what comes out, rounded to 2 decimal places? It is -2.56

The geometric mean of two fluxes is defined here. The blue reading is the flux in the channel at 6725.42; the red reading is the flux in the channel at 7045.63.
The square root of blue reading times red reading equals 12.6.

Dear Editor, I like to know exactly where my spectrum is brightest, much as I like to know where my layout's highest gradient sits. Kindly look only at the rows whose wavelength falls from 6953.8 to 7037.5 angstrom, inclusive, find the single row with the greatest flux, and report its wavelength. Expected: 6958.57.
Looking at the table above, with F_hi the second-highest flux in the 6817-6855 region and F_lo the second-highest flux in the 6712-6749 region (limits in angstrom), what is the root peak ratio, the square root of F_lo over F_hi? 1.02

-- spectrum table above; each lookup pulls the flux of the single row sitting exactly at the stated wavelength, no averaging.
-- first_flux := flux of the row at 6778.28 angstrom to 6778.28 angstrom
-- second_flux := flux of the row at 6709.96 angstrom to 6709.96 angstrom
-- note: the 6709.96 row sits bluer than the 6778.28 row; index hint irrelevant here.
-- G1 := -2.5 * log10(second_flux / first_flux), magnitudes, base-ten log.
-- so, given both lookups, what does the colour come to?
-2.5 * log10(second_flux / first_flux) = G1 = 0.026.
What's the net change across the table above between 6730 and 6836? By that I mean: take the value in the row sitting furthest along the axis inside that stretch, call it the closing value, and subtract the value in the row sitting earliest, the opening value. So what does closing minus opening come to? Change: 0.4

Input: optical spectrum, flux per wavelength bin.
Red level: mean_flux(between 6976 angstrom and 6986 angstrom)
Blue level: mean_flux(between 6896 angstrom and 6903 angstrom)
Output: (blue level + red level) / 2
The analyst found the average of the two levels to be 12.45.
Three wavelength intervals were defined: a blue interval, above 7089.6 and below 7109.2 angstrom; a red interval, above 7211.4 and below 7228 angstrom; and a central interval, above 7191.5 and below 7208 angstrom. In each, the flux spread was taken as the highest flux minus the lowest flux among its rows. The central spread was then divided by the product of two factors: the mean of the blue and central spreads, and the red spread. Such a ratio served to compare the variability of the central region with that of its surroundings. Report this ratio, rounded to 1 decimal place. 3.9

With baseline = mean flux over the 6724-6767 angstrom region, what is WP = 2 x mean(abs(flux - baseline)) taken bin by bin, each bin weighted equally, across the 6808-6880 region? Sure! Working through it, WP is 0.5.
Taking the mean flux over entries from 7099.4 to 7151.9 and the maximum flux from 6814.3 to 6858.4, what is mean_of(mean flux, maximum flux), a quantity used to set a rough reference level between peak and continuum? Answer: 12.56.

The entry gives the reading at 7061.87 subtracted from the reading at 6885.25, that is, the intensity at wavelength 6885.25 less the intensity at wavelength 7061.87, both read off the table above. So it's 1.0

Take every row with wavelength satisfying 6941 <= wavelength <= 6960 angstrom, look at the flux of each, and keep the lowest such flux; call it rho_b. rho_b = 12.18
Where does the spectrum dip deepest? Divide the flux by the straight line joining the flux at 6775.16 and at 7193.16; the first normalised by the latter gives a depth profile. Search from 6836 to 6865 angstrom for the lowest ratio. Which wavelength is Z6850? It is 6856.77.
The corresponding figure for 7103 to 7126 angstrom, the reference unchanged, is 7123.93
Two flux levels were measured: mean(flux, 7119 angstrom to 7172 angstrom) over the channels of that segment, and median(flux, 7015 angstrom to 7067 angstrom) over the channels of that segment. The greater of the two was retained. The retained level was 12.1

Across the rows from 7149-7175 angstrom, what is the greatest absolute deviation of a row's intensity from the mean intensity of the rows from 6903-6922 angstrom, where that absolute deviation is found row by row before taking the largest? 1.3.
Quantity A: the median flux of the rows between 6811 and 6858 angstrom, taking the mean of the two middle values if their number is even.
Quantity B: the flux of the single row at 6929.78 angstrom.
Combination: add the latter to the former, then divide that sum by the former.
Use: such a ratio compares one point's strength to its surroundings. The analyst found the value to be 2.02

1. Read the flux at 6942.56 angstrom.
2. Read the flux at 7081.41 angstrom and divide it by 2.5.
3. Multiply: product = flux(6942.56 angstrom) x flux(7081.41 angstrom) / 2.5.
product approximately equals 60.1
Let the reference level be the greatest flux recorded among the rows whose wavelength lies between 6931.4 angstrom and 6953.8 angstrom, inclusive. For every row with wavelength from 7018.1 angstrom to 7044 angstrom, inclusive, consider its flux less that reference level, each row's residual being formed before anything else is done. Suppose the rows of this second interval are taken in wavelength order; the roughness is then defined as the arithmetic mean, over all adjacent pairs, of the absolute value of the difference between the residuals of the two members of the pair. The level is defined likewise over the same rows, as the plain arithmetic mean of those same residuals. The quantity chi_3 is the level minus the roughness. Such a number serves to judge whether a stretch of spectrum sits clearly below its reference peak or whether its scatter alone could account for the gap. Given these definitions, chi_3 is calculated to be -1.1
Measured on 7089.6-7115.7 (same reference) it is -1.0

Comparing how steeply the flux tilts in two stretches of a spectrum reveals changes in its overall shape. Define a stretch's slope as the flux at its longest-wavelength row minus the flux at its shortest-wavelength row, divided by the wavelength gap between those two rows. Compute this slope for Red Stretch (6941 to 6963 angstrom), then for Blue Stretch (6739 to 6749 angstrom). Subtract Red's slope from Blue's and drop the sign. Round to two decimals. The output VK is 0.12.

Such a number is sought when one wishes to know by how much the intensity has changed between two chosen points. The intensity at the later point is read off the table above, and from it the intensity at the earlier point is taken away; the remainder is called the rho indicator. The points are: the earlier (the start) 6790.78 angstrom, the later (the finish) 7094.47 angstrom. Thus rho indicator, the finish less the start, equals -0.59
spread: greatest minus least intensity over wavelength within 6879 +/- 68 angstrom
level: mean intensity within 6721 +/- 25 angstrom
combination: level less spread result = 11.4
